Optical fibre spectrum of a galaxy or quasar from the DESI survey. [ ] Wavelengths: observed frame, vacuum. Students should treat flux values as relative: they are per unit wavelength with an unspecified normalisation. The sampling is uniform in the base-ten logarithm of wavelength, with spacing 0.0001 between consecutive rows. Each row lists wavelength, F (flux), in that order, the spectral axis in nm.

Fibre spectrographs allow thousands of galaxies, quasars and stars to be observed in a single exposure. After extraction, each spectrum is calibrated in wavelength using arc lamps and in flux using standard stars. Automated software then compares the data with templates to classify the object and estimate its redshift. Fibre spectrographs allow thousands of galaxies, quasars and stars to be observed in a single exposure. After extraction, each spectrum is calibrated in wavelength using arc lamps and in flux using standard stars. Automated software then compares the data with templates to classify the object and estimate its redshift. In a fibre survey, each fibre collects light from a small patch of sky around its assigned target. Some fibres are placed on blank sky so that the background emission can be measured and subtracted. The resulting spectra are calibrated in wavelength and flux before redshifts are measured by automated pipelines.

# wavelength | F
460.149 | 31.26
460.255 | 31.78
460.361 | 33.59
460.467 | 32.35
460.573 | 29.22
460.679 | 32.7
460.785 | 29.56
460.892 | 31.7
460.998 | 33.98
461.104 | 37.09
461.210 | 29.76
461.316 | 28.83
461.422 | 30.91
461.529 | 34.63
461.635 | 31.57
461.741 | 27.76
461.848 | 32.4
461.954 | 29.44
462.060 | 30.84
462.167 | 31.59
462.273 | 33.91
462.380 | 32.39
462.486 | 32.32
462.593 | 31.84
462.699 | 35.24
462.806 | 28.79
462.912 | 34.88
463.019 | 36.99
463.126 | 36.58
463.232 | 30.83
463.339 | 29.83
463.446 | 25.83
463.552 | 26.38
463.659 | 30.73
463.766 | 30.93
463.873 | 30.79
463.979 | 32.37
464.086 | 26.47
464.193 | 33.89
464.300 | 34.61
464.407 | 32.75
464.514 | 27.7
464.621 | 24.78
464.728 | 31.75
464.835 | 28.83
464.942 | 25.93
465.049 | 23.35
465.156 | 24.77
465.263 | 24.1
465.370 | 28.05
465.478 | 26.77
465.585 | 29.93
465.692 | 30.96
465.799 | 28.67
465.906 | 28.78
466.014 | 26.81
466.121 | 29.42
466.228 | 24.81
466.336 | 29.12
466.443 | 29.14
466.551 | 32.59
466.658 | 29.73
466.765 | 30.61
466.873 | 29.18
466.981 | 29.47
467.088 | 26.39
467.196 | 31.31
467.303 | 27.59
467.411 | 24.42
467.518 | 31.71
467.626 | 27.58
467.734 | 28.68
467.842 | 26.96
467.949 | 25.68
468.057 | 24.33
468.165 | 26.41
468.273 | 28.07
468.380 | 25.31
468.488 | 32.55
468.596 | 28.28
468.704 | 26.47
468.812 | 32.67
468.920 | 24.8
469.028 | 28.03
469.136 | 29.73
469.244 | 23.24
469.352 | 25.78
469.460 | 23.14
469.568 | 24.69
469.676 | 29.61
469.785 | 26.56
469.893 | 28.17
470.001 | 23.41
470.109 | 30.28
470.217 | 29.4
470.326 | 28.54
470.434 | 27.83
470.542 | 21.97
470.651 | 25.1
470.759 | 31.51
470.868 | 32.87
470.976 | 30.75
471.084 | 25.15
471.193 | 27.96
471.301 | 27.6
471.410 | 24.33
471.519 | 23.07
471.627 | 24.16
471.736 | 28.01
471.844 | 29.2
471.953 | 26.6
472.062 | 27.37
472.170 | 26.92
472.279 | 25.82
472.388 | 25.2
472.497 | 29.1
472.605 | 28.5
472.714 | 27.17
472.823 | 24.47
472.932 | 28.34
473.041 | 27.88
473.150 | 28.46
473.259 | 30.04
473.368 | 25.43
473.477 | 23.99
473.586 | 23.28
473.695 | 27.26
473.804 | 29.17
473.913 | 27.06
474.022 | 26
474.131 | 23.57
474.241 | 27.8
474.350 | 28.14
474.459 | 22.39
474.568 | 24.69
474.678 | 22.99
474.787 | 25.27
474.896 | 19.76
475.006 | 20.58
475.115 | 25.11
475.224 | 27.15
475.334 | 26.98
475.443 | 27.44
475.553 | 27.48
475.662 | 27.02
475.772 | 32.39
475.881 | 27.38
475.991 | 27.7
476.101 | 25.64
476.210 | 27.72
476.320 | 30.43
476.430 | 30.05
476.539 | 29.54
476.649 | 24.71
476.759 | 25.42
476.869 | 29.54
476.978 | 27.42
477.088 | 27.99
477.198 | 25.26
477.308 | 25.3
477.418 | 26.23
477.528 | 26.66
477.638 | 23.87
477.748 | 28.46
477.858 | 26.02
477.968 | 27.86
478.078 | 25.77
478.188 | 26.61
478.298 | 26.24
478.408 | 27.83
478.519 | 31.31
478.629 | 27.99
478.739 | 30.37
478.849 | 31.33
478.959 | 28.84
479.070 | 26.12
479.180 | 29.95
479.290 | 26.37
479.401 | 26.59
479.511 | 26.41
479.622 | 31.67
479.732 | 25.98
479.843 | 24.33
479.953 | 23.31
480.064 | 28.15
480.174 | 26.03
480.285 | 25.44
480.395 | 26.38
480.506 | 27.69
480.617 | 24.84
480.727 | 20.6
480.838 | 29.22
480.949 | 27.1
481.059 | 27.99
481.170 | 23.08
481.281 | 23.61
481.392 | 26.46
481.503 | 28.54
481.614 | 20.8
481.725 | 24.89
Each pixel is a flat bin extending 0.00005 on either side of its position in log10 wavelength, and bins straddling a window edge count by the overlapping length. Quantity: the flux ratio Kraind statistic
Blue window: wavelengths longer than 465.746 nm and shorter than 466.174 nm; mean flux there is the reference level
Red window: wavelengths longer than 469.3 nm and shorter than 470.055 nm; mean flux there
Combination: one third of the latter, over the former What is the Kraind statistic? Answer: 0.304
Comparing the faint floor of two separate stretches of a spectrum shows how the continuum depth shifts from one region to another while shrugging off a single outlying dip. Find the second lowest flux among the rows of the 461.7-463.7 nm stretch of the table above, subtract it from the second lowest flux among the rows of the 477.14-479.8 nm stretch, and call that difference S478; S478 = -1.1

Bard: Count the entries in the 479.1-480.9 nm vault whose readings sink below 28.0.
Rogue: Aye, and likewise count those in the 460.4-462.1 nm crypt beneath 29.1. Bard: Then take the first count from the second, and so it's -10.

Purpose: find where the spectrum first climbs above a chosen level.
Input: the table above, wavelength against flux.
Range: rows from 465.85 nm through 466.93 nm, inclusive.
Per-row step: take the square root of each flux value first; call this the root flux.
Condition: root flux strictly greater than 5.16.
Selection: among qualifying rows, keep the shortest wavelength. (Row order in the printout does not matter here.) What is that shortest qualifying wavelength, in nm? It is 465.906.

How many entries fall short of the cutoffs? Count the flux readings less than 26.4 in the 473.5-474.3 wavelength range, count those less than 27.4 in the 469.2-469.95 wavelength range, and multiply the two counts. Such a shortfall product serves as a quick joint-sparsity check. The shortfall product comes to 15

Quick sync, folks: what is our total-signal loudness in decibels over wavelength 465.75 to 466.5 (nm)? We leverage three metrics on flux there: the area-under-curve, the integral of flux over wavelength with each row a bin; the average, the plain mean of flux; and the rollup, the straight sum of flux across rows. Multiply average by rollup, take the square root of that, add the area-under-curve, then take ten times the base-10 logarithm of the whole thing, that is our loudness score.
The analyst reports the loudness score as 19.8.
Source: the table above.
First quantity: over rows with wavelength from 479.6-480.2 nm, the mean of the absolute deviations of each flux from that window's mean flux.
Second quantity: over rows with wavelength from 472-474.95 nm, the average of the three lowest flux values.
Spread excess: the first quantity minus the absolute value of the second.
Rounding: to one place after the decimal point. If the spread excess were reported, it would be -19.5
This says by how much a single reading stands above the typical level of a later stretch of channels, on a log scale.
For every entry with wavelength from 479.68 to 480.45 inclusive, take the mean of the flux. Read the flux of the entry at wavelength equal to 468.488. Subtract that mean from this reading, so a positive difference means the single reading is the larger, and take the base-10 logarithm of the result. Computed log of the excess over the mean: 0.8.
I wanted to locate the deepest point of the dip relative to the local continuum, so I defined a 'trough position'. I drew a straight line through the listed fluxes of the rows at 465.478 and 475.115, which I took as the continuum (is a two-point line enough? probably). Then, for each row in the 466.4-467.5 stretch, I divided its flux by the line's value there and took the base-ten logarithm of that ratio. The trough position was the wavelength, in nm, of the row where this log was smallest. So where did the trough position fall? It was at 467.411 nm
